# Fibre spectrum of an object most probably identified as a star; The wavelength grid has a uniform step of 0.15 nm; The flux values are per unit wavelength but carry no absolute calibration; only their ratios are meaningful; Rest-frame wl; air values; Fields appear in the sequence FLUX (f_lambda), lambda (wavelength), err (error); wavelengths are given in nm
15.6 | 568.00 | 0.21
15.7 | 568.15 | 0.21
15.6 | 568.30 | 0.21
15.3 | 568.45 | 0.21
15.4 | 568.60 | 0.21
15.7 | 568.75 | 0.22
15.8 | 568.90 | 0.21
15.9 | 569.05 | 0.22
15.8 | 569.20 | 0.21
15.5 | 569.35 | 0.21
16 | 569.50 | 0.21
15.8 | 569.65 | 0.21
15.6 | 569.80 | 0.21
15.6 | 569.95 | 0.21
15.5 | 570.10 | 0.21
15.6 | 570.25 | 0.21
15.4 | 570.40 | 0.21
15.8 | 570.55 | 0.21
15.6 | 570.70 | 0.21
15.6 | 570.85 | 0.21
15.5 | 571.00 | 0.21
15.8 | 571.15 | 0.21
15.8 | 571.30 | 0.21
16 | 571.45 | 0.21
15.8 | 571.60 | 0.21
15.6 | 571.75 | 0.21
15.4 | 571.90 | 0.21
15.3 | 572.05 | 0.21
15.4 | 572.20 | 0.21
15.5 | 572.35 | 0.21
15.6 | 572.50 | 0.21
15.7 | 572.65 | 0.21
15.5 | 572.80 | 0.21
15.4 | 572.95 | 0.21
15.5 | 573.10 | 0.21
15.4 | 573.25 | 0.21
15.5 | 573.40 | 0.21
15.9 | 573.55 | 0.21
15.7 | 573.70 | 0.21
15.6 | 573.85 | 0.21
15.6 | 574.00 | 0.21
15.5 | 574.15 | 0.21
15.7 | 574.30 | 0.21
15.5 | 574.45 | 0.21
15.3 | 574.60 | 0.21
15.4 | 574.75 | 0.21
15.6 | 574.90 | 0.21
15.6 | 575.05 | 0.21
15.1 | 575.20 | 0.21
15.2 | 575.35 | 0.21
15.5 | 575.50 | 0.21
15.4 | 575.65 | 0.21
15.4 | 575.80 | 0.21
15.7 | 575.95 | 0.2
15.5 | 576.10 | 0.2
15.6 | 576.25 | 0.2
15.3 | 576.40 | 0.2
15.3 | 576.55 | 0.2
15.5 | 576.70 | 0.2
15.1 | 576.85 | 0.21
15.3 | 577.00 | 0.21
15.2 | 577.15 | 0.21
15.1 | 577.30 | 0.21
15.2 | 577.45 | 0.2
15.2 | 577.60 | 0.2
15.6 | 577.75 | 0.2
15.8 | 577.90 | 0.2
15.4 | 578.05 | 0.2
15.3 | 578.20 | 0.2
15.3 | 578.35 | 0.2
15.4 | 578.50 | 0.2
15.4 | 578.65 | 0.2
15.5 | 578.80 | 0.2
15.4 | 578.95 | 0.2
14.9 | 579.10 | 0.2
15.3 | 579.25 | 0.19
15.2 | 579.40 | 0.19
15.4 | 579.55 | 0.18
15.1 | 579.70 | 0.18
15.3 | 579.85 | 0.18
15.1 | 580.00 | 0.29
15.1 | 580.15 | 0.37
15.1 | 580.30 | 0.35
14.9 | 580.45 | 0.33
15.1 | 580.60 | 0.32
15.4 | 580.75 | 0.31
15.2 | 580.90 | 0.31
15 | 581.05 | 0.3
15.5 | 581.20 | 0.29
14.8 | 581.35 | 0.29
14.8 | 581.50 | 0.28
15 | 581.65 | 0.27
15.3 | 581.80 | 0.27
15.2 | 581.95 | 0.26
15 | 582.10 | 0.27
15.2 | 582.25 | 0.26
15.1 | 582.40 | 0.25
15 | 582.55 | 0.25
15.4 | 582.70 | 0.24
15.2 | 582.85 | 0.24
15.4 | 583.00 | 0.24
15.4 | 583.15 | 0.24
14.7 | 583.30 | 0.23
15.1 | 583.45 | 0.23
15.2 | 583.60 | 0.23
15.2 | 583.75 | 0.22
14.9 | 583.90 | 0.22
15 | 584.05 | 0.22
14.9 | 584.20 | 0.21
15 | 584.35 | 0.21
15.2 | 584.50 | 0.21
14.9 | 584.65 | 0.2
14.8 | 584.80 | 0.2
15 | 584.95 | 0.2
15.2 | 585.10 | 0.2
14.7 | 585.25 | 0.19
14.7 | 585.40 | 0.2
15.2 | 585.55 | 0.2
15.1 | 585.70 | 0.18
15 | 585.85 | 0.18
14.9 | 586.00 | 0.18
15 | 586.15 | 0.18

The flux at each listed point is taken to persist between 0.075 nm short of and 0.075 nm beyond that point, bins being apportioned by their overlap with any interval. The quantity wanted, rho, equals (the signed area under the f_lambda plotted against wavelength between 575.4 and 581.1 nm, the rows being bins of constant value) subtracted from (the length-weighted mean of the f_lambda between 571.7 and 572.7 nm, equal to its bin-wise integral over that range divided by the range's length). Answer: -72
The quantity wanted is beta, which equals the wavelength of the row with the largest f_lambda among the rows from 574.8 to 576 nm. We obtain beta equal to 575.95 nm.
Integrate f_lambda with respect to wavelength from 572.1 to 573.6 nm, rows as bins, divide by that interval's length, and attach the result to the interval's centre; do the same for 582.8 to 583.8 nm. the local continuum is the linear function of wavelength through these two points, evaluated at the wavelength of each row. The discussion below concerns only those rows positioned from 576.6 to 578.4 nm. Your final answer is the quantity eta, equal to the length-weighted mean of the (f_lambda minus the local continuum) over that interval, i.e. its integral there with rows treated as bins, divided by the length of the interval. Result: -0.04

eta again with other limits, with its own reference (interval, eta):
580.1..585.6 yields -0.11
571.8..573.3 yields -0.07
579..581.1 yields -0.13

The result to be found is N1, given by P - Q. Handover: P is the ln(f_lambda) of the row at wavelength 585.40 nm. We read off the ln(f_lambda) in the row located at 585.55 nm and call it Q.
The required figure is -0.03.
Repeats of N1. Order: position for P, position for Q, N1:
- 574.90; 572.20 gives 0.01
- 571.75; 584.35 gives 0.04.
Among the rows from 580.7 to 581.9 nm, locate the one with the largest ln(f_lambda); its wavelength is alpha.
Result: 581.20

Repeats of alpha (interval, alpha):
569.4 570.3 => 569.50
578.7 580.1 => 578.80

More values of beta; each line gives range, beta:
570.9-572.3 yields 571.45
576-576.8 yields 576.25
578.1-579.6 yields 578.80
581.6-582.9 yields 582.70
